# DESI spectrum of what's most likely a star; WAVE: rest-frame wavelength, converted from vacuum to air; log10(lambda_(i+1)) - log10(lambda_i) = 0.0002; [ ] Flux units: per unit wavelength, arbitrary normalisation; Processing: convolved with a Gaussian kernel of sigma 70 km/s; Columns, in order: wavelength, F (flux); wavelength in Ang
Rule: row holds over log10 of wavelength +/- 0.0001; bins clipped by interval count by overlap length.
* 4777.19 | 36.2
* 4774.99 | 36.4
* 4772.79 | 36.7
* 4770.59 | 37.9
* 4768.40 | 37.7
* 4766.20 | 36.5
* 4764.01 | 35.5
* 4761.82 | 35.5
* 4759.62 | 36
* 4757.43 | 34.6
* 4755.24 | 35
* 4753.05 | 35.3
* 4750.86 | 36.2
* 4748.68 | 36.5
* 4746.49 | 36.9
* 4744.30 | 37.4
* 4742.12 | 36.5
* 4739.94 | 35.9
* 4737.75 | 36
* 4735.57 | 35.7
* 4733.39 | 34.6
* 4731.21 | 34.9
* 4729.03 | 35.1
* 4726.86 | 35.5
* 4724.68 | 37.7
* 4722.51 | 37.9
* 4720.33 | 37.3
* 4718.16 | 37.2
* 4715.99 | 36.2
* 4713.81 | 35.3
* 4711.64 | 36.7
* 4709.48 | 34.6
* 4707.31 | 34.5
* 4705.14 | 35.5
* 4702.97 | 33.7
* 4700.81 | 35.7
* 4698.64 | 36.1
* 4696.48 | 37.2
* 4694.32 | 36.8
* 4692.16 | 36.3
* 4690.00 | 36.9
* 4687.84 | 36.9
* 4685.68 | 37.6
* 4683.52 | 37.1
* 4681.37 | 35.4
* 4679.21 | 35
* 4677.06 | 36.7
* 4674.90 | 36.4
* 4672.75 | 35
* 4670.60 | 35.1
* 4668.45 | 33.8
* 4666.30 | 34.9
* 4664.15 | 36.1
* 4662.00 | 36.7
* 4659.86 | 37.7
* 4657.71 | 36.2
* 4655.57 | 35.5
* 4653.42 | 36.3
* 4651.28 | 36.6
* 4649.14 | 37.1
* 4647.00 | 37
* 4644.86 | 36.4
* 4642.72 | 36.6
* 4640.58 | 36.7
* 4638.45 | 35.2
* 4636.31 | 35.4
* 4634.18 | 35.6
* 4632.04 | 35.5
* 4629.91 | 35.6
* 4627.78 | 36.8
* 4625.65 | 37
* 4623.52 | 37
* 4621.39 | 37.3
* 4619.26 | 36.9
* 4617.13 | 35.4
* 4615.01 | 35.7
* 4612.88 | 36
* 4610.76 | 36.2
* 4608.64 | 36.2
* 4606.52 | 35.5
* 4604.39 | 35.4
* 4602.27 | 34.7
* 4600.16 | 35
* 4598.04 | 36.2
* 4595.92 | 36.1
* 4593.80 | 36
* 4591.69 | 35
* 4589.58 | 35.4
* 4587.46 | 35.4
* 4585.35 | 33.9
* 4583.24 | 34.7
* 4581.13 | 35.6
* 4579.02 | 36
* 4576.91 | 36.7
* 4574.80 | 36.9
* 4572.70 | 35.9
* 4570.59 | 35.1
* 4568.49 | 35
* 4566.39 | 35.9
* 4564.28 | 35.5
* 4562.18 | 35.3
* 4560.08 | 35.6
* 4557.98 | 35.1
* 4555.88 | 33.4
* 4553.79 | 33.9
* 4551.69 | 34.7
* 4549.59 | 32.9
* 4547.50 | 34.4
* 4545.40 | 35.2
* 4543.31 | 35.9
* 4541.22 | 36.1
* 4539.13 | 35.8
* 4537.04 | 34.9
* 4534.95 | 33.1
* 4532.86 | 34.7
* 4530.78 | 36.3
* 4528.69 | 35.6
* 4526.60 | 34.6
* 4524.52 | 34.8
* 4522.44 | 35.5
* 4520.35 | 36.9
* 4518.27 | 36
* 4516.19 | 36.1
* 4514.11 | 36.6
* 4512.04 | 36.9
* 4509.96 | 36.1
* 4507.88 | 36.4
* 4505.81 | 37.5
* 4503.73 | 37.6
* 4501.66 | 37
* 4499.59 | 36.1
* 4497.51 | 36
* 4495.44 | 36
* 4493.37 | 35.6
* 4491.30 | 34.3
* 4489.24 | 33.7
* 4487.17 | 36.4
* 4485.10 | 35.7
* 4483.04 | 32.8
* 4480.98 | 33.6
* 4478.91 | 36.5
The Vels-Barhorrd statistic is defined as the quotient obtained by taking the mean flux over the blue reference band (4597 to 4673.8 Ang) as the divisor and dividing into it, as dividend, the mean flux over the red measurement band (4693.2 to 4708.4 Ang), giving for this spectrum 0.99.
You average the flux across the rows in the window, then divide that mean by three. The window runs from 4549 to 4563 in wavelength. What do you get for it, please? 11.5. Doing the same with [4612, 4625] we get 12.1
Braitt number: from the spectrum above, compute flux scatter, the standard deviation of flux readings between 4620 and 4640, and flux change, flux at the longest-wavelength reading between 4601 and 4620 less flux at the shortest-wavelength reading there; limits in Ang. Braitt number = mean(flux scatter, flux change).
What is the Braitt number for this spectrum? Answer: 1.5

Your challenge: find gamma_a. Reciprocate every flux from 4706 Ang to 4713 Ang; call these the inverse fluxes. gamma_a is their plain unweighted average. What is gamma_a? 0.0284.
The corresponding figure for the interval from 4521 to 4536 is 0.0286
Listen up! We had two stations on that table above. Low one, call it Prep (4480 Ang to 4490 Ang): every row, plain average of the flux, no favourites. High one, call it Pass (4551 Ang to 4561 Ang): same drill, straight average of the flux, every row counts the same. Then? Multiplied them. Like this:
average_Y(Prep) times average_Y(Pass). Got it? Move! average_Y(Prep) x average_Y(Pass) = 1190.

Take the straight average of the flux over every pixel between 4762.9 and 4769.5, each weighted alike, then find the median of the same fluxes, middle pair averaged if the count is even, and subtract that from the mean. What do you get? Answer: 0.1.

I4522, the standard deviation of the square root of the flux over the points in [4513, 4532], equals 0.06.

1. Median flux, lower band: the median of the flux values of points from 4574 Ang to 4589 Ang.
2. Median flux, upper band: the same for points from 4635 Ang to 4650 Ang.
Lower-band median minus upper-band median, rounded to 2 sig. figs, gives -1.0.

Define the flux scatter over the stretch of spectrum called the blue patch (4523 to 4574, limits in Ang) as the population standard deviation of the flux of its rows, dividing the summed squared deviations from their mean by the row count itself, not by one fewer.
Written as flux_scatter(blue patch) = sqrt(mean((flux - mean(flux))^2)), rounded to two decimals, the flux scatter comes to 0.90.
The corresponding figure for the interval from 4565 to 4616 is 0.67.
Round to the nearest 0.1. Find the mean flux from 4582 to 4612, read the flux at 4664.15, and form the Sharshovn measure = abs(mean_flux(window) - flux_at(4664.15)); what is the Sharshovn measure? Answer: 0.7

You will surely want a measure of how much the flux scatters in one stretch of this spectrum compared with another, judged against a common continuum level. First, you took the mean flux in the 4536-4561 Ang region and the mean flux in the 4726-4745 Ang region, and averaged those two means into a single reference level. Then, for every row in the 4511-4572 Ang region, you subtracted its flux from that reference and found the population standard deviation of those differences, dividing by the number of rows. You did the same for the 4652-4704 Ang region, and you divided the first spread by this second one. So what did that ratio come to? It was 0.96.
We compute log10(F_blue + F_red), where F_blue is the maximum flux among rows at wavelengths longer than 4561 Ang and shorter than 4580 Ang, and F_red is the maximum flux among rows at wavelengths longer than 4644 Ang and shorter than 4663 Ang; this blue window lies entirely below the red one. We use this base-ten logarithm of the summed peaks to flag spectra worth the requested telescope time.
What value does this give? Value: 1.87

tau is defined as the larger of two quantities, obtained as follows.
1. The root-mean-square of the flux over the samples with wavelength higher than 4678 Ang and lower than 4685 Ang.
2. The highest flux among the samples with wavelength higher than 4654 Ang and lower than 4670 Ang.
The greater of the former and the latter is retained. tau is 37.7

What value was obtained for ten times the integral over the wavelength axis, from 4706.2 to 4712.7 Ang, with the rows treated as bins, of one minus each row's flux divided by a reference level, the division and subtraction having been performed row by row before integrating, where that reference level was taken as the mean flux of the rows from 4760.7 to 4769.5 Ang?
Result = 1.9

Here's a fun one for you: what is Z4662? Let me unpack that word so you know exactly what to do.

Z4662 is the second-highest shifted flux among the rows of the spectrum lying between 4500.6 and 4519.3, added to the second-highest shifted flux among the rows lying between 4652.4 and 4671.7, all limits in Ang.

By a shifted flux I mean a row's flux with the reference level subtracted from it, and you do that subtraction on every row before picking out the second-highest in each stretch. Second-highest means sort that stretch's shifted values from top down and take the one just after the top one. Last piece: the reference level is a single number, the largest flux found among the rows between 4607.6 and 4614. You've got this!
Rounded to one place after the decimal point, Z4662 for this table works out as 1.8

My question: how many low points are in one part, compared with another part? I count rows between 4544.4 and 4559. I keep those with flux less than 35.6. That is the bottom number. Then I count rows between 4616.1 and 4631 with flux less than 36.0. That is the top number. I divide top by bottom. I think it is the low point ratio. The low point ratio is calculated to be 0.29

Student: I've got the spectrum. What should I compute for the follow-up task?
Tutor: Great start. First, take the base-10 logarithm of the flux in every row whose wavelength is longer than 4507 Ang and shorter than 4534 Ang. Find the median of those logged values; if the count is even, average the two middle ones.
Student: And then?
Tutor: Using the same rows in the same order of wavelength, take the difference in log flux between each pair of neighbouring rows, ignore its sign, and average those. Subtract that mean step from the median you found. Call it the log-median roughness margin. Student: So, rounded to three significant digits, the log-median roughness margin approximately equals 1.55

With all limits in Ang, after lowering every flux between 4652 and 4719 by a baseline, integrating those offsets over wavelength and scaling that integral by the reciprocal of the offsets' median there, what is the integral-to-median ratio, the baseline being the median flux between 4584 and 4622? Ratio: 41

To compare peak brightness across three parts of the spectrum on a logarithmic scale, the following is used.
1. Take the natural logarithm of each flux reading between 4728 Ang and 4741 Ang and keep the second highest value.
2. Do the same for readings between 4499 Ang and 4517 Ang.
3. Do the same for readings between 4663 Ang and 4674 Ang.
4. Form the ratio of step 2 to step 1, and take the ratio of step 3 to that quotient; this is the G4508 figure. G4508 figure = 3.52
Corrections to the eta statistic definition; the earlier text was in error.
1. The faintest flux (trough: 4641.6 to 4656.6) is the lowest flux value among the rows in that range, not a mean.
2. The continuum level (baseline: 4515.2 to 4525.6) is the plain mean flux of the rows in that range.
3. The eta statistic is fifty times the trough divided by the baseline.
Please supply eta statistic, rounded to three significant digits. 49.5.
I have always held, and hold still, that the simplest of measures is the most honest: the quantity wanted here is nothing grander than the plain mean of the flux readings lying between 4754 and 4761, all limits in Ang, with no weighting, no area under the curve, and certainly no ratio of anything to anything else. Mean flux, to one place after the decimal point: 35.2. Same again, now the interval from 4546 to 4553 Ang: 34.0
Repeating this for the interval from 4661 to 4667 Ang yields 35.9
